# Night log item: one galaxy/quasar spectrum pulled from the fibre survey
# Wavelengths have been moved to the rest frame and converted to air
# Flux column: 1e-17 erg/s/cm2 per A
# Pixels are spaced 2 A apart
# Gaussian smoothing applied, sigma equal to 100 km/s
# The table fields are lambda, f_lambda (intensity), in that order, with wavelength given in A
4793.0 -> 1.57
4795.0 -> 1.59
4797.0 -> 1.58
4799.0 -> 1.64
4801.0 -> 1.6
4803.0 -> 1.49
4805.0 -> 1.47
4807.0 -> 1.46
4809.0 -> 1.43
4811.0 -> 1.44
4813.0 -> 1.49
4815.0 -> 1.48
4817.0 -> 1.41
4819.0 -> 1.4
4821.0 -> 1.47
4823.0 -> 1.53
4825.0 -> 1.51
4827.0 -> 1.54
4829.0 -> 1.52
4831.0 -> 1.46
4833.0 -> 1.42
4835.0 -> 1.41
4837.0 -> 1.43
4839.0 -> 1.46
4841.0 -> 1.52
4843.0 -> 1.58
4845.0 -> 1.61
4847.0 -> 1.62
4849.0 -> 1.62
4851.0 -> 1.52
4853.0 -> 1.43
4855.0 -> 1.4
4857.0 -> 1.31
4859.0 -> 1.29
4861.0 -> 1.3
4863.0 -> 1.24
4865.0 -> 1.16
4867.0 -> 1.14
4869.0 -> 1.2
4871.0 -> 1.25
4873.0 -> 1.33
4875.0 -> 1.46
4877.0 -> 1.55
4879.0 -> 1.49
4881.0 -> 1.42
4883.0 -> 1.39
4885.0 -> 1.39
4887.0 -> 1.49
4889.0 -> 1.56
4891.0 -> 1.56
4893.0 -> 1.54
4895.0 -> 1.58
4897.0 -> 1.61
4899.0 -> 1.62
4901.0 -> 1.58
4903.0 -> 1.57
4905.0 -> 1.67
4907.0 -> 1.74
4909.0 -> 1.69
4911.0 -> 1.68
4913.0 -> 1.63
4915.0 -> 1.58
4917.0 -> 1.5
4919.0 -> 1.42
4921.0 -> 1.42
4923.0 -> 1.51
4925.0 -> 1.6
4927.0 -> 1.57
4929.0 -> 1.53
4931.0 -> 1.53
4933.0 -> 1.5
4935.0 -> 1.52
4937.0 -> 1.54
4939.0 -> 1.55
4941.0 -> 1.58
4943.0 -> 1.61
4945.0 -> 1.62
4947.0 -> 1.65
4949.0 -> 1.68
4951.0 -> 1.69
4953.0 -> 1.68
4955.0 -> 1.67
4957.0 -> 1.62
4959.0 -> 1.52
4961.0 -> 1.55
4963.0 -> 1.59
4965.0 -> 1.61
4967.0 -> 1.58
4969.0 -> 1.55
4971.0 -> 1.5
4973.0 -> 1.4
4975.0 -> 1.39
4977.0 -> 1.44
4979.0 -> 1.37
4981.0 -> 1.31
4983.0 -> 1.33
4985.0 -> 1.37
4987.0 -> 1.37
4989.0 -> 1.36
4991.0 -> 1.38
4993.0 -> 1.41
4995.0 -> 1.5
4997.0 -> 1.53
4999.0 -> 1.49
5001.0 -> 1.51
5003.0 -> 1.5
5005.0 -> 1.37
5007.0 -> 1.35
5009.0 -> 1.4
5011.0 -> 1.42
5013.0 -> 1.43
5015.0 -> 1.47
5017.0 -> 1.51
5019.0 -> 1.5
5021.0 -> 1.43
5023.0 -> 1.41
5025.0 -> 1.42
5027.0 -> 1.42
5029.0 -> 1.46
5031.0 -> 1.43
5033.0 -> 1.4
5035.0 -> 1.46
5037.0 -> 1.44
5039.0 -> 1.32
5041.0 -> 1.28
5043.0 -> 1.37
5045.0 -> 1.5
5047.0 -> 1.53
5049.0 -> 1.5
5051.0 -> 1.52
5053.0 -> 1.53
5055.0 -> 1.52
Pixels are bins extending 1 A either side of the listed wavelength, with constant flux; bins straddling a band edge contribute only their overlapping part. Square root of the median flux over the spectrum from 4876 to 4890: 1.22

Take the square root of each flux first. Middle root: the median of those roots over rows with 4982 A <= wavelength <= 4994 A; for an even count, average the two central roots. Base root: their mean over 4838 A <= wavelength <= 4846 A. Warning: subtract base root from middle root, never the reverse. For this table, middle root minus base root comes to -0.071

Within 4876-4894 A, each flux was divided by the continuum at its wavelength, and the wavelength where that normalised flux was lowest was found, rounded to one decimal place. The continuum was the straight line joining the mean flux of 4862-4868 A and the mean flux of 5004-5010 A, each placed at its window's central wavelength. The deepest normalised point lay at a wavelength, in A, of 4885.0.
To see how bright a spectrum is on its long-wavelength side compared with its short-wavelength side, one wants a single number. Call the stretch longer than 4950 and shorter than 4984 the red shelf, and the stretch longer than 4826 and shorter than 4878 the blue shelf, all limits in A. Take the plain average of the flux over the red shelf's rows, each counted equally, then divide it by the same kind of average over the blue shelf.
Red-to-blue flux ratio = 1.07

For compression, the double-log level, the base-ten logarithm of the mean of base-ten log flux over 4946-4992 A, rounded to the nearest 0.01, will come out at -0.75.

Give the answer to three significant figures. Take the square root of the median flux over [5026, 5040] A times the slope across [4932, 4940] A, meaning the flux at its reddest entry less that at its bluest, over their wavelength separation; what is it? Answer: 0.109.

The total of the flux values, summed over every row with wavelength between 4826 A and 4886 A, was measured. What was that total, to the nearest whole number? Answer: 42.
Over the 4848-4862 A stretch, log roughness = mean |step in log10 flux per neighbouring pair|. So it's 0.017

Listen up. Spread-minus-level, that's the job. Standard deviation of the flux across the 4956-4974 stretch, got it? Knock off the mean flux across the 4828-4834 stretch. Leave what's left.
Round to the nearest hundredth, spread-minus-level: -1.40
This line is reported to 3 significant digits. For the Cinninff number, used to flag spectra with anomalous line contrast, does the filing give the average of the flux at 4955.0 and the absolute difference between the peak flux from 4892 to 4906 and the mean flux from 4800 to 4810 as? 0.925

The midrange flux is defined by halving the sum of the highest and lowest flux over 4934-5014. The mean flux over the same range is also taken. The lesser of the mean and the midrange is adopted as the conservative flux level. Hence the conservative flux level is 1.50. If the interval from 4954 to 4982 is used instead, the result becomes 1.49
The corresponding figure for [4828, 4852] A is 1.51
